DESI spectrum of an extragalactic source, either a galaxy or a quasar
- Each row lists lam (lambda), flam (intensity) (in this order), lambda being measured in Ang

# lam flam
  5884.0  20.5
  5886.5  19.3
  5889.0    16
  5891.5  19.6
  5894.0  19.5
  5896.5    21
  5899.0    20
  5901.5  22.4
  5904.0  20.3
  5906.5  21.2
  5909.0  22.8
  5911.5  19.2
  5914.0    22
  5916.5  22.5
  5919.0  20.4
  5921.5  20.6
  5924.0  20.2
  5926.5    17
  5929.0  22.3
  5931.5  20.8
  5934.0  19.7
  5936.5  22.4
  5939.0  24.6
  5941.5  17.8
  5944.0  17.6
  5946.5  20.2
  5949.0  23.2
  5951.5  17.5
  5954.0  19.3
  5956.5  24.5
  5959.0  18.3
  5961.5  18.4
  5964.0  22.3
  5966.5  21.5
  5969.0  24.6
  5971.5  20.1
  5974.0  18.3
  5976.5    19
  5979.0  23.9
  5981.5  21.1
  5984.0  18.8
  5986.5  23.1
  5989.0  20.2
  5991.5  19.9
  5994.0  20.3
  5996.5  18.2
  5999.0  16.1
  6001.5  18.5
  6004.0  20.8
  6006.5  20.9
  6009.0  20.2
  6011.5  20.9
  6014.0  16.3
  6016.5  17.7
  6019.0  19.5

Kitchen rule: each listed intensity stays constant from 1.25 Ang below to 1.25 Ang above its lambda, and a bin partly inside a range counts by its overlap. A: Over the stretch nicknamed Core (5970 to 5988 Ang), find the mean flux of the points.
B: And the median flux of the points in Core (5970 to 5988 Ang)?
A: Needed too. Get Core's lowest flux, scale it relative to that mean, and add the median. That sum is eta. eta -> 21.0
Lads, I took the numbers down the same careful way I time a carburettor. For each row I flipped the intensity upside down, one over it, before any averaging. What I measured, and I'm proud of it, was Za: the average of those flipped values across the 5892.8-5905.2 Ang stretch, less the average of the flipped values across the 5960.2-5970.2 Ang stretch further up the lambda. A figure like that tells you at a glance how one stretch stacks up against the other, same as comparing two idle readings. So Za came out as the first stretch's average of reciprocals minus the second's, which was 0.002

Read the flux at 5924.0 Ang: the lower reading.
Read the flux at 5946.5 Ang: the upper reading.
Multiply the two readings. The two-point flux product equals 408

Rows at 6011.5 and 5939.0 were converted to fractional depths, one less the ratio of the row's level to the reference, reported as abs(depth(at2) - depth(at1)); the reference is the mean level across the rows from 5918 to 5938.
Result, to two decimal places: 0.18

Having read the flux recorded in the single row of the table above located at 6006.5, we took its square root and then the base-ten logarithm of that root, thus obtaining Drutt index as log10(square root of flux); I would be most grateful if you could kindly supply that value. 0.660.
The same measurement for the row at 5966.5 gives 0.666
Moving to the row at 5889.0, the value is 0.602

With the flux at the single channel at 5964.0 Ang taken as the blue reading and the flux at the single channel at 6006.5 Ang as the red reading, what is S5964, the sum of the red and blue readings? 43.2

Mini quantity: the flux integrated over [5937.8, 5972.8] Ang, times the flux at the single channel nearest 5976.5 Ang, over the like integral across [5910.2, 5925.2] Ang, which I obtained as 44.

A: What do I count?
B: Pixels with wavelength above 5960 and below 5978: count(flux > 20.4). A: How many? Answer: 3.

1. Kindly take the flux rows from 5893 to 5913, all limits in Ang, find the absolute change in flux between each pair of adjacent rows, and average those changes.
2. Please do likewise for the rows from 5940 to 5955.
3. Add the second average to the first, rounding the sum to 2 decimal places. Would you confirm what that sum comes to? 4.53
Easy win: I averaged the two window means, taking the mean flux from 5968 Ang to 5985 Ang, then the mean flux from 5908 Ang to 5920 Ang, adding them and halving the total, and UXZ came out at 21.1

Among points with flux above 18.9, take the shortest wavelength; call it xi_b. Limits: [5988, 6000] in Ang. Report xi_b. 5989.0 Ang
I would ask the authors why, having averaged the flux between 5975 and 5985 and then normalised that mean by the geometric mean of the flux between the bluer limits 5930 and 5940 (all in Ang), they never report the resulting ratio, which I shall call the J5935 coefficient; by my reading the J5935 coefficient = 0.95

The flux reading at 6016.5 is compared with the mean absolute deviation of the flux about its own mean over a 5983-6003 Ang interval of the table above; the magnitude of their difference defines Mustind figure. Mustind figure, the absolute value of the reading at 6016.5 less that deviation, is 16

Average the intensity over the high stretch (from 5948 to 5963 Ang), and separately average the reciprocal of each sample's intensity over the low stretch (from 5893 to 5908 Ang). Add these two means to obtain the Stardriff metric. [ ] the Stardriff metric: 20.2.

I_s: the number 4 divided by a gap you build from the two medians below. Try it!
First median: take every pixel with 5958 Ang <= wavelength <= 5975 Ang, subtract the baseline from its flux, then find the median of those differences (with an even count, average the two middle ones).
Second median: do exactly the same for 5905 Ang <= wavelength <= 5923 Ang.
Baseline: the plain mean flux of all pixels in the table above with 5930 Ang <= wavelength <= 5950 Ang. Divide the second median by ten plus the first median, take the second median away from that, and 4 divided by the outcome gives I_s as -11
